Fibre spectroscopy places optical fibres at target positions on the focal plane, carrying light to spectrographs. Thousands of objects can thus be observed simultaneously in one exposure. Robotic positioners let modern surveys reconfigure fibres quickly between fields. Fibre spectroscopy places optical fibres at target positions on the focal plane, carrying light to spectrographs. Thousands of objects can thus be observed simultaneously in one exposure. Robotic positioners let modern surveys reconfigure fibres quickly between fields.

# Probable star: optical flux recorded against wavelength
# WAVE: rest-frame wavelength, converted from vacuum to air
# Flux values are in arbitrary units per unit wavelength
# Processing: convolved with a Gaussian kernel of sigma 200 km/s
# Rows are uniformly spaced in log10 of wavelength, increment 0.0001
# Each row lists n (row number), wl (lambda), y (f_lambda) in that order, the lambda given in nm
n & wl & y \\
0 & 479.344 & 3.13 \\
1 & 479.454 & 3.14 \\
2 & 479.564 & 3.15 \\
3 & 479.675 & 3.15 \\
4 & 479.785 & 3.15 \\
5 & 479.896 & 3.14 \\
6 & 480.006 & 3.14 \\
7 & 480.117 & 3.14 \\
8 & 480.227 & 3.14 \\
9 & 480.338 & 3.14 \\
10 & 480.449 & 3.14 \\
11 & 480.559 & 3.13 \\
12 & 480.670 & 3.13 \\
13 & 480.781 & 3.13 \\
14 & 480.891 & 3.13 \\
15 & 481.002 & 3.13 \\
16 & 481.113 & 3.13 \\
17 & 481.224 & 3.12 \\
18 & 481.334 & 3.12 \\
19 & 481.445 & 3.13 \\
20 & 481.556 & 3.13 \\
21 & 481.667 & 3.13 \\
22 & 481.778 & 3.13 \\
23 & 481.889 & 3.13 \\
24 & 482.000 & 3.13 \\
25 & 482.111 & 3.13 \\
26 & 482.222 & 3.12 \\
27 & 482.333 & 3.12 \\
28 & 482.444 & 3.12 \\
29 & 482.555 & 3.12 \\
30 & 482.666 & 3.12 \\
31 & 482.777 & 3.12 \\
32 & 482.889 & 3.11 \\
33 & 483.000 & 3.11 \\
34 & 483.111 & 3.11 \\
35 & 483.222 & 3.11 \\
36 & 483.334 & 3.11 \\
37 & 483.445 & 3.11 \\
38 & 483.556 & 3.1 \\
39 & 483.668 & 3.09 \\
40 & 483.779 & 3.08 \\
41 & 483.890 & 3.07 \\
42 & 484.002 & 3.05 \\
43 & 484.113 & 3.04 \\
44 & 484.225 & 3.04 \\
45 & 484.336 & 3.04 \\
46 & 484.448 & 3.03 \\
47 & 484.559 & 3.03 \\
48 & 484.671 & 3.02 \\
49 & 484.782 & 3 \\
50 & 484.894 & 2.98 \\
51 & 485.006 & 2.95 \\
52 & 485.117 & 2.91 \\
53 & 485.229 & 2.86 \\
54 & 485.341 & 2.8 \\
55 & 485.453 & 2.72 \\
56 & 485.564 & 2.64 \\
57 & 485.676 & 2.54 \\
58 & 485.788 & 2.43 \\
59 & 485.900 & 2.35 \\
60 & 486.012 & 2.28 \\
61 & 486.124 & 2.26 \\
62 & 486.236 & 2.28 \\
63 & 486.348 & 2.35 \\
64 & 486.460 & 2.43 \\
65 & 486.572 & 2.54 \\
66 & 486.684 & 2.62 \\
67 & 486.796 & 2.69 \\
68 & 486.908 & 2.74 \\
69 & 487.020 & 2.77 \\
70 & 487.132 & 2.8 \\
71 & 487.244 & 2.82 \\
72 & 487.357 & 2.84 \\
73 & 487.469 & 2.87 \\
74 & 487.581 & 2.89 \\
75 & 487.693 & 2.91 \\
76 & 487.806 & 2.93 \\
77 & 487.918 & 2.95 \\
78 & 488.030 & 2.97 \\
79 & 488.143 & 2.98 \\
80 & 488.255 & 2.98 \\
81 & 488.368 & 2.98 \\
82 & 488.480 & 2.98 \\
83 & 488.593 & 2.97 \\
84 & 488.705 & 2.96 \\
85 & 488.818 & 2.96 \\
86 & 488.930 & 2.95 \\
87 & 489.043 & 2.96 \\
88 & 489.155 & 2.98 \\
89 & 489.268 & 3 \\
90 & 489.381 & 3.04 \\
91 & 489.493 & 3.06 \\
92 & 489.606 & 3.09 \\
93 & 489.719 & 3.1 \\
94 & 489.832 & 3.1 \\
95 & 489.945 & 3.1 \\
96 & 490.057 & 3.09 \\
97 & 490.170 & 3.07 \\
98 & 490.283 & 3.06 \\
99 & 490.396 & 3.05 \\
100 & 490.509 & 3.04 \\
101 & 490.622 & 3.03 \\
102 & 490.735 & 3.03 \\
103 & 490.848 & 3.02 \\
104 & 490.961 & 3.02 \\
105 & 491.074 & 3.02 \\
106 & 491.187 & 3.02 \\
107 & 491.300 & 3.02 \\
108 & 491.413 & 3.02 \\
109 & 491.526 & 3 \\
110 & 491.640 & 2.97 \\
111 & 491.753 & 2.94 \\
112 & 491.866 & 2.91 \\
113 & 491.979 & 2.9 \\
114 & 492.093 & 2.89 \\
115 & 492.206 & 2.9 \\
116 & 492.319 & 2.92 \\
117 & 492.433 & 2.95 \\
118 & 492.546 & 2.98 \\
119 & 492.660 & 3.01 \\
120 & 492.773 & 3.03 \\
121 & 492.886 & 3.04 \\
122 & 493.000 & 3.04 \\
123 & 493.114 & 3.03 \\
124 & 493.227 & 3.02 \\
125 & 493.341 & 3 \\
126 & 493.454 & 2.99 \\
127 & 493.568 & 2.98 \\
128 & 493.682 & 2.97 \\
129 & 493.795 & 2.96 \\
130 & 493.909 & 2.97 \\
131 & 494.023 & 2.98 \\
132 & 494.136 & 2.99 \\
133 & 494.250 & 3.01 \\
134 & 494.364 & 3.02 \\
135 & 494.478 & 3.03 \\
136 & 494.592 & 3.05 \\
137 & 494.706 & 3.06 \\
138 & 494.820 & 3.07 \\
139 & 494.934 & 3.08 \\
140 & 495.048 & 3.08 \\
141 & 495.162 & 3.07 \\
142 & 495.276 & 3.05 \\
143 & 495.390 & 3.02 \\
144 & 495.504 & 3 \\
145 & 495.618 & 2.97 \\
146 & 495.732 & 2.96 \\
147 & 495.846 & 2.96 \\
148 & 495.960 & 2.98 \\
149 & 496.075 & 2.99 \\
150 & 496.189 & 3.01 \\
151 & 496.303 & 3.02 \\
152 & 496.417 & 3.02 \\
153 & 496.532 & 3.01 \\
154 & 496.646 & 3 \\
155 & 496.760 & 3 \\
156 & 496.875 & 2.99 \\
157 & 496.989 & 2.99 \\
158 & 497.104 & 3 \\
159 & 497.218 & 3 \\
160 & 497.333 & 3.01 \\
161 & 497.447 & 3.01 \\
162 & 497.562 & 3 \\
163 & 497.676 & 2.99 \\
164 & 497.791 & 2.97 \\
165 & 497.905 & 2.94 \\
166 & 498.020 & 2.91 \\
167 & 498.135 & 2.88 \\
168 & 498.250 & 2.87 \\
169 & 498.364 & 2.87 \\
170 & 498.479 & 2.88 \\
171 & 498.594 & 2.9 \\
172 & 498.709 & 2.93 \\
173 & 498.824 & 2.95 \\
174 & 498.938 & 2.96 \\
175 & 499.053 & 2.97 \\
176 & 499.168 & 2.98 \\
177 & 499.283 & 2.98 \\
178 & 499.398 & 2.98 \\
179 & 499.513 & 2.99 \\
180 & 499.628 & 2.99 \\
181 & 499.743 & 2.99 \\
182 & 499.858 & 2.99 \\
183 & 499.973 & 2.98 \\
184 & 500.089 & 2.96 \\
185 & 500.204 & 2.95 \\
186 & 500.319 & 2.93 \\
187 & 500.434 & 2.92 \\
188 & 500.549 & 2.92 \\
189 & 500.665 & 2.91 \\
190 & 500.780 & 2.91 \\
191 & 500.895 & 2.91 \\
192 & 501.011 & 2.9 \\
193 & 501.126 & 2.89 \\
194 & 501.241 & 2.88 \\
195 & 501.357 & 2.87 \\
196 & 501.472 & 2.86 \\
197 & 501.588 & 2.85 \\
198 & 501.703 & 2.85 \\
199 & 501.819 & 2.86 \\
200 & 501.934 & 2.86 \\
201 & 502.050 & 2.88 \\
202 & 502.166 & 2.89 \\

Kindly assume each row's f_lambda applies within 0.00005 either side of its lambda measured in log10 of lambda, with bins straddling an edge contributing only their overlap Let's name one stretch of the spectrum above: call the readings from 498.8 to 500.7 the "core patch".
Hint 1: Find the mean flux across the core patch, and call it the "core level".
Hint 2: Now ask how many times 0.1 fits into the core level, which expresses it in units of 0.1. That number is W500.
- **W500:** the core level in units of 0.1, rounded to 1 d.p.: 29.6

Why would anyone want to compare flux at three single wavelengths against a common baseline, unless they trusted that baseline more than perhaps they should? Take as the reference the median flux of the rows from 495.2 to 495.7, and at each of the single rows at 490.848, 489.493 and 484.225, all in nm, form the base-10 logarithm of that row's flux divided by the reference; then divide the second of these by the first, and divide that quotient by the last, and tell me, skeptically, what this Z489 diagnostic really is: 1153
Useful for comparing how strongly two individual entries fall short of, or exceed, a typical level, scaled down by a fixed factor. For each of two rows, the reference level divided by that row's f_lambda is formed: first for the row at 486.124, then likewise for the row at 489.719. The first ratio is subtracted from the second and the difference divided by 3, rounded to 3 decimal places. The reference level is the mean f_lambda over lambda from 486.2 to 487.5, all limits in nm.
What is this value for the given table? -0.106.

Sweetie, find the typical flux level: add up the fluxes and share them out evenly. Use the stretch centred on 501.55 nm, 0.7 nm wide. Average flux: 2.86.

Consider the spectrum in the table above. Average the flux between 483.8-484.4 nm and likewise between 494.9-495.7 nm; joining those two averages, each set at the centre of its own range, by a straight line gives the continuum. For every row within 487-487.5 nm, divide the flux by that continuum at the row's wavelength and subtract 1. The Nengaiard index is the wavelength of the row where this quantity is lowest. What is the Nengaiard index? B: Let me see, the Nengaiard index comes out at 487.020 nm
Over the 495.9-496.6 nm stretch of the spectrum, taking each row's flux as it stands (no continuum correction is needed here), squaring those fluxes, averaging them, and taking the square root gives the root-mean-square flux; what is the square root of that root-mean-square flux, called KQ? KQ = 1.73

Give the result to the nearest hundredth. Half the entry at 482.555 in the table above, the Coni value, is 1.56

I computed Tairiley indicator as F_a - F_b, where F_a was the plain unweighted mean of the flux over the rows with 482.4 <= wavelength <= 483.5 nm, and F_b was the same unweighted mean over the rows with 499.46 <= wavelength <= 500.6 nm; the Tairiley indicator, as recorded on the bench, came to 0.15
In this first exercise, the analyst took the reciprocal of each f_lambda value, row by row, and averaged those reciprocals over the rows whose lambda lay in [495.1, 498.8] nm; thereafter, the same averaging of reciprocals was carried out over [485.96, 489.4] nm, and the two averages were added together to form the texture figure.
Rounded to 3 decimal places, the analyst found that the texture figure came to 0.697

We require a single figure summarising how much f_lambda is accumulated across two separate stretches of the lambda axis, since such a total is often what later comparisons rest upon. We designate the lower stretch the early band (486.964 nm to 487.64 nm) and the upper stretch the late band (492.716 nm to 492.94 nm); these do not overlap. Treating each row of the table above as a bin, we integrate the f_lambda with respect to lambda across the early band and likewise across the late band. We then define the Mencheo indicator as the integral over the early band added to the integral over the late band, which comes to 2.60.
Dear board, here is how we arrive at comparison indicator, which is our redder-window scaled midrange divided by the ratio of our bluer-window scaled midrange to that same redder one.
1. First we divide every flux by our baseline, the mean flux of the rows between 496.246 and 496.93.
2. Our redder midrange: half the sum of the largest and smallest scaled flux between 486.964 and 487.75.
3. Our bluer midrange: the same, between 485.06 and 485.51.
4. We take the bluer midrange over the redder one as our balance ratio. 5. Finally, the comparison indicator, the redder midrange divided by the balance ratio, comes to 0.95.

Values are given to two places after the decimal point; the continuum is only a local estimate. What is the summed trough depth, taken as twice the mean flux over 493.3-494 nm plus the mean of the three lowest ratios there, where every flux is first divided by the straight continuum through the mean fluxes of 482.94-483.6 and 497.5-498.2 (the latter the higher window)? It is 2.98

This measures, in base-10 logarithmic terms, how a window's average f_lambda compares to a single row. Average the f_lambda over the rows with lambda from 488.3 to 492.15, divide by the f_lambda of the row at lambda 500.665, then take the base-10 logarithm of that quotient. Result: 0.015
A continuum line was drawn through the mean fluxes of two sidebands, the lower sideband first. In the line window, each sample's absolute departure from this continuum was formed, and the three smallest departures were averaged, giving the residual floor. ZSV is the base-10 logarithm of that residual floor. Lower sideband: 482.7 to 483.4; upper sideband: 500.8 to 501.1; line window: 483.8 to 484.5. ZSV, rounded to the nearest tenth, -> -1.3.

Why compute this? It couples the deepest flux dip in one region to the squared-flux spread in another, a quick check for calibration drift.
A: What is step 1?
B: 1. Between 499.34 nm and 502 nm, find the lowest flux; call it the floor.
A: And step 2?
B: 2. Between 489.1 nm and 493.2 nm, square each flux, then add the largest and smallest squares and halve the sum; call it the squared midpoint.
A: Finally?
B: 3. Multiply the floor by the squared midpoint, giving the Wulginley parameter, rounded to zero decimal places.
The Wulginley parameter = 26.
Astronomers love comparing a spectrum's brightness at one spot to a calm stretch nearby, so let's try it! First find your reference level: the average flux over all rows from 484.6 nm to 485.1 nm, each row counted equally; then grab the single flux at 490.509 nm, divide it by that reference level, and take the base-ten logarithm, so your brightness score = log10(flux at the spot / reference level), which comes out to 0.008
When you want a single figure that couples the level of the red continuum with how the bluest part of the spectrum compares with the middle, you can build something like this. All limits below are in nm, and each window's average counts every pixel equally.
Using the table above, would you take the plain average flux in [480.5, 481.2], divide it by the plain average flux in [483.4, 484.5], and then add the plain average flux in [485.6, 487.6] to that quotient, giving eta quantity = 3.60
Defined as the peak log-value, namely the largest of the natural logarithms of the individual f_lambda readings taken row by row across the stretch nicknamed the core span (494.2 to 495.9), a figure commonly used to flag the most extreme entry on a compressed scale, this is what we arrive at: 1.12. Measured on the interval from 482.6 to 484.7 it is 1.14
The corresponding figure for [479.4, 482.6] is 1.15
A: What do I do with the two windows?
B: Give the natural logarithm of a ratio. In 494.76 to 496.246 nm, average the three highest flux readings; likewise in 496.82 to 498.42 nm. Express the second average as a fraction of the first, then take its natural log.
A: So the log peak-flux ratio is -0.023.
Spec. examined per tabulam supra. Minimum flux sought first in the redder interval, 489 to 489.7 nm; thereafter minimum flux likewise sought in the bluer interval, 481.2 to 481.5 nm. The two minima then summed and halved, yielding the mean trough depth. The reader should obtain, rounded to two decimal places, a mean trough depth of 3.04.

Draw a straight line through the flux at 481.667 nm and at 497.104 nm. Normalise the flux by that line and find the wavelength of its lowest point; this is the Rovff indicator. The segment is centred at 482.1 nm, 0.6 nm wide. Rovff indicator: 482.222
